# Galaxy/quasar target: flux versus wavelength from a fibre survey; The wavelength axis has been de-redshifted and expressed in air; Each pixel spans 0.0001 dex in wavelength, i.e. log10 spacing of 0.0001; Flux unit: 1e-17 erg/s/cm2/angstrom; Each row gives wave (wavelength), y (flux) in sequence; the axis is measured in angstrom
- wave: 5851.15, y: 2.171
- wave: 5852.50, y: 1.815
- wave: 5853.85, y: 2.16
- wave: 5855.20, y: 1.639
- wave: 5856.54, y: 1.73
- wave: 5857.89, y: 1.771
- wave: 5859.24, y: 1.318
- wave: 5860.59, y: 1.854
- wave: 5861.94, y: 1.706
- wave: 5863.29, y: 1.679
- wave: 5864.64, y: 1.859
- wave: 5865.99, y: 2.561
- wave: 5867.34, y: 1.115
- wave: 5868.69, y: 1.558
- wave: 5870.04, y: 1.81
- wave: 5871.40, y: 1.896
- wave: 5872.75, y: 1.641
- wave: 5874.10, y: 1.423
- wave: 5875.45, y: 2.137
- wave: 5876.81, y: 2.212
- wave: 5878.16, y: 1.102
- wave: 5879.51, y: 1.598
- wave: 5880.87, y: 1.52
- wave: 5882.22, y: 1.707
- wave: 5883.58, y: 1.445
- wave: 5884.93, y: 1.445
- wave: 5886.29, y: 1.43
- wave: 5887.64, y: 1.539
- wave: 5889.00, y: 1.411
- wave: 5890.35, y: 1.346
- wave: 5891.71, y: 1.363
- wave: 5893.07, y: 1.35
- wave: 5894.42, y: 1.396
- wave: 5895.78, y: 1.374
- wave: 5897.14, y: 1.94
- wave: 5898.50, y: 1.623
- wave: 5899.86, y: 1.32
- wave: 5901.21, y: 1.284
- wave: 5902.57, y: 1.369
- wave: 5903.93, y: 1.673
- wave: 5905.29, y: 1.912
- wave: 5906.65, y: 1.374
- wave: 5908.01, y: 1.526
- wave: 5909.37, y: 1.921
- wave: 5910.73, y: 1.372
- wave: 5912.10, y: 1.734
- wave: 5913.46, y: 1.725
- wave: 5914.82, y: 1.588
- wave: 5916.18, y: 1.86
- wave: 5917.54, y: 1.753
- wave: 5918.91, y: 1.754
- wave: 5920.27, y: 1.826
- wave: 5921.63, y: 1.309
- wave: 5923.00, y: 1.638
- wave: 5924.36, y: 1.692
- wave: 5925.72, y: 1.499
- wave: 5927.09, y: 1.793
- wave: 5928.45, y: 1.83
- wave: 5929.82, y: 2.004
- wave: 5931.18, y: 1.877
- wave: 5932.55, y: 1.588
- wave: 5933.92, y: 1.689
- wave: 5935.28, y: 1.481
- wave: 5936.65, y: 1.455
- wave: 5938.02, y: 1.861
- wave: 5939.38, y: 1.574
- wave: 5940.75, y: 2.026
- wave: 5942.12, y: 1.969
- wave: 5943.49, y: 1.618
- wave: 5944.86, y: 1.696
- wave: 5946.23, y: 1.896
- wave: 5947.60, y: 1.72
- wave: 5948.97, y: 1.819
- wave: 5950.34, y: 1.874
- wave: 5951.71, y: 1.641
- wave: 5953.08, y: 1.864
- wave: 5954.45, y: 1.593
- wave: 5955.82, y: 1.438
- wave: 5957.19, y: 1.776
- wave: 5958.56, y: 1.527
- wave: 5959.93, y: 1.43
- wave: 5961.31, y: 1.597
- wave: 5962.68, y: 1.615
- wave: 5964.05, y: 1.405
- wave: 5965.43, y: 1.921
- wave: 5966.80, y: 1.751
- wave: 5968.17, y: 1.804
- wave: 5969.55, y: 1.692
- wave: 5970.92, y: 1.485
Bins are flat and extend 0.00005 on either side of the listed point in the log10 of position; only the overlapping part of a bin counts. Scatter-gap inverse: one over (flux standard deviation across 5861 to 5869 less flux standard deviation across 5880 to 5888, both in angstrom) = 3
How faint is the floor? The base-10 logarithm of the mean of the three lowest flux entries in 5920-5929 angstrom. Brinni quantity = 0.171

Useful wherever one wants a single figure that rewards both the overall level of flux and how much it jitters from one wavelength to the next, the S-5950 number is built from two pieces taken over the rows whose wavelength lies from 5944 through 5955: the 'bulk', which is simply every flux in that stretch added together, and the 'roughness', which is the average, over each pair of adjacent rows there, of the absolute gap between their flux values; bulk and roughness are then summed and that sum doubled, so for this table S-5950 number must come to 28.6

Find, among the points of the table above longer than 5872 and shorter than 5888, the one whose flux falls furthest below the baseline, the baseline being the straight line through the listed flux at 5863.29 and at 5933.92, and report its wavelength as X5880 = 5878.16 angstrom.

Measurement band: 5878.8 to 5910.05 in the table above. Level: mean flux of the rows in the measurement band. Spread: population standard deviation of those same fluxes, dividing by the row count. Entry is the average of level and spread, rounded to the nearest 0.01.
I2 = 0.85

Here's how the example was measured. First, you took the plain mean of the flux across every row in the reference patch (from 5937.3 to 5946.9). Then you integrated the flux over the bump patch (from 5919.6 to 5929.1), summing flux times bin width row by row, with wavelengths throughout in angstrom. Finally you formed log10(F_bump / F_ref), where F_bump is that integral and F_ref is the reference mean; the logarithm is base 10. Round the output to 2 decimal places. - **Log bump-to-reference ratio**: 0.94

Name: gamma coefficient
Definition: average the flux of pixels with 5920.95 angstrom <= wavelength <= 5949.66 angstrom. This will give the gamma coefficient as 1.72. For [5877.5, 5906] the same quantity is 1.48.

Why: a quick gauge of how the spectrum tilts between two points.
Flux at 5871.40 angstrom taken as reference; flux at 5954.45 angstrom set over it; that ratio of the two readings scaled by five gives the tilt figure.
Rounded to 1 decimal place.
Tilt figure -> 4.2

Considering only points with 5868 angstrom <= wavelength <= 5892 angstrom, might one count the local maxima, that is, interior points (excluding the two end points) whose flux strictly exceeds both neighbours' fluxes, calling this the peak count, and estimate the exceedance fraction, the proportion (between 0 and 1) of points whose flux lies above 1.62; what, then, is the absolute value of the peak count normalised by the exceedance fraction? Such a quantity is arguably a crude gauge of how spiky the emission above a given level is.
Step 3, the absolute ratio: 15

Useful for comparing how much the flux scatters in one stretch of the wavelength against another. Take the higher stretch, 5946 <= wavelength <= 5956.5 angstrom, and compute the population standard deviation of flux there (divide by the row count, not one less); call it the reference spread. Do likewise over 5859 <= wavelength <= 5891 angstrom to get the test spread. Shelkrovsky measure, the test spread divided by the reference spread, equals 2.2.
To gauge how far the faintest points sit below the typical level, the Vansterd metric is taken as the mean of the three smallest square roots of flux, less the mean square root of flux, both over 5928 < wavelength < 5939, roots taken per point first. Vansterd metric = -0.08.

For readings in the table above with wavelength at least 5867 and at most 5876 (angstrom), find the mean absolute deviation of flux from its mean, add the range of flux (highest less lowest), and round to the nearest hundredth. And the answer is 1.27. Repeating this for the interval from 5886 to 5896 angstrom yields 0.24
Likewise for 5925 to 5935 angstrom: 0.64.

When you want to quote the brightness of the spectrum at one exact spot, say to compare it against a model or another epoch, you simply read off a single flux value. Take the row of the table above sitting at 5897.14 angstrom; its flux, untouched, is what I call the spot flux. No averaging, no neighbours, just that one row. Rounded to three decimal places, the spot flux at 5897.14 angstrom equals 1.940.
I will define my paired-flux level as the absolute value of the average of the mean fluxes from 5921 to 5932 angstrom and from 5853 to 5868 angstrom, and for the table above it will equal 1.73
